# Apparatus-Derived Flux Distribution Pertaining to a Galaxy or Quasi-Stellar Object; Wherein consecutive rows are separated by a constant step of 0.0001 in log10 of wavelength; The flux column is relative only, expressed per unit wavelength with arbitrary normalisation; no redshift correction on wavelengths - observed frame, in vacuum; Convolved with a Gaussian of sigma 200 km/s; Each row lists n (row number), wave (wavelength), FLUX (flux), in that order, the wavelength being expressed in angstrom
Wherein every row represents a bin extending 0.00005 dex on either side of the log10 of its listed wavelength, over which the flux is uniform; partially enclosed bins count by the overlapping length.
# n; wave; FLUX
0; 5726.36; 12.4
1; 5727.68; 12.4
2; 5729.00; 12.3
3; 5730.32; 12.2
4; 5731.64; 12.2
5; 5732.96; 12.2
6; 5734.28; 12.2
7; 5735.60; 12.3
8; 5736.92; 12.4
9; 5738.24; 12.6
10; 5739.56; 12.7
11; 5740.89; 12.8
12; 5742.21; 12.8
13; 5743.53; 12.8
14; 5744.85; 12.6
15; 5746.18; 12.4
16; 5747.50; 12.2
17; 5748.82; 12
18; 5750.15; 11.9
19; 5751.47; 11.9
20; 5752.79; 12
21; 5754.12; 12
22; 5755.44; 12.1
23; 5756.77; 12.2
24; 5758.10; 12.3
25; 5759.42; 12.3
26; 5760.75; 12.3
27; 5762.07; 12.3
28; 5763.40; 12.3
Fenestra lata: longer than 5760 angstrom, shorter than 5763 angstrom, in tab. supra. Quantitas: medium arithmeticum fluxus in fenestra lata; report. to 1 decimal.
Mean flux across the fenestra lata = 12.3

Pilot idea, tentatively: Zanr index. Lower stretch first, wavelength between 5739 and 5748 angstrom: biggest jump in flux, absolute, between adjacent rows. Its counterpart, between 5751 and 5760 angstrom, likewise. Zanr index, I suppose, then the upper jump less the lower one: -0.10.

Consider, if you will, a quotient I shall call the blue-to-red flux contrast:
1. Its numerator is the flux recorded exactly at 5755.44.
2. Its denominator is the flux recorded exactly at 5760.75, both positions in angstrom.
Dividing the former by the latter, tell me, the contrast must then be 0.984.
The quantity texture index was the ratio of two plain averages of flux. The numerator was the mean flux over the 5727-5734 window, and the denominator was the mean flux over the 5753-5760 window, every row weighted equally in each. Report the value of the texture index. 1.007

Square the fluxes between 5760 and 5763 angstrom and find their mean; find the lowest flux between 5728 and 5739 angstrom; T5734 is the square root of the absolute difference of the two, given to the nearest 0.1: 11.8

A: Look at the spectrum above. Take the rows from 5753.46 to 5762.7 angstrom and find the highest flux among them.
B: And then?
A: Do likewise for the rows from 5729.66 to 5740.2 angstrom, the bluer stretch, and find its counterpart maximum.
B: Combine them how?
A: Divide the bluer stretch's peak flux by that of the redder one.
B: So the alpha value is 1.03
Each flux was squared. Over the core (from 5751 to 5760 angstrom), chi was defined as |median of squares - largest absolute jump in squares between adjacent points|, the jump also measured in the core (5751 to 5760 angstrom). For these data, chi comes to 144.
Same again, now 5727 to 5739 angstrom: 146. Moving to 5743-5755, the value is 139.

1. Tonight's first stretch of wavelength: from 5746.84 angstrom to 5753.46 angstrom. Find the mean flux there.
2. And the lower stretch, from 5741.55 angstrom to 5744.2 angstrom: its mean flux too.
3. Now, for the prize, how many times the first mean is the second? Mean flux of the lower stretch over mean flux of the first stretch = 1.07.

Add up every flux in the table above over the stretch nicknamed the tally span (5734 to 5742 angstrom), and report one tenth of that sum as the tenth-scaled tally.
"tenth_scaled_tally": 7.50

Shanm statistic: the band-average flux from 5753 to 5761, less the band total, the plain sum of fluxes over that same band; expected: -61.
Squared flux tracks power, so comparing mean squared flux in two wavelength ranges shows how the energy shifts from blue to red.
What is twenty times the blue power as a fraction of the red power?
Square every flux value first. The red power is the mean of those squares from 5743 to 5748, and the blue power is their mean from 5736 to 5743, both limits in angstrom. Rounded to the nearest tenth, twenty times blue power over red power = 20.5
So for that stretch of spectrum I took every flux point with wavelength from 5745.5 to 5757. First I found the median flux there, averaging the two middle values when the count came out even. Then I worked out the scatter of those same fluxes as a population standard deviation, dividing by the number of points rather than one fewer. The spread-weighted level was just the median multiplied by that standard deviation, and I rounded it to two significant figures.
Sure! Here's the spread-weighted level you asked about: 1.9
